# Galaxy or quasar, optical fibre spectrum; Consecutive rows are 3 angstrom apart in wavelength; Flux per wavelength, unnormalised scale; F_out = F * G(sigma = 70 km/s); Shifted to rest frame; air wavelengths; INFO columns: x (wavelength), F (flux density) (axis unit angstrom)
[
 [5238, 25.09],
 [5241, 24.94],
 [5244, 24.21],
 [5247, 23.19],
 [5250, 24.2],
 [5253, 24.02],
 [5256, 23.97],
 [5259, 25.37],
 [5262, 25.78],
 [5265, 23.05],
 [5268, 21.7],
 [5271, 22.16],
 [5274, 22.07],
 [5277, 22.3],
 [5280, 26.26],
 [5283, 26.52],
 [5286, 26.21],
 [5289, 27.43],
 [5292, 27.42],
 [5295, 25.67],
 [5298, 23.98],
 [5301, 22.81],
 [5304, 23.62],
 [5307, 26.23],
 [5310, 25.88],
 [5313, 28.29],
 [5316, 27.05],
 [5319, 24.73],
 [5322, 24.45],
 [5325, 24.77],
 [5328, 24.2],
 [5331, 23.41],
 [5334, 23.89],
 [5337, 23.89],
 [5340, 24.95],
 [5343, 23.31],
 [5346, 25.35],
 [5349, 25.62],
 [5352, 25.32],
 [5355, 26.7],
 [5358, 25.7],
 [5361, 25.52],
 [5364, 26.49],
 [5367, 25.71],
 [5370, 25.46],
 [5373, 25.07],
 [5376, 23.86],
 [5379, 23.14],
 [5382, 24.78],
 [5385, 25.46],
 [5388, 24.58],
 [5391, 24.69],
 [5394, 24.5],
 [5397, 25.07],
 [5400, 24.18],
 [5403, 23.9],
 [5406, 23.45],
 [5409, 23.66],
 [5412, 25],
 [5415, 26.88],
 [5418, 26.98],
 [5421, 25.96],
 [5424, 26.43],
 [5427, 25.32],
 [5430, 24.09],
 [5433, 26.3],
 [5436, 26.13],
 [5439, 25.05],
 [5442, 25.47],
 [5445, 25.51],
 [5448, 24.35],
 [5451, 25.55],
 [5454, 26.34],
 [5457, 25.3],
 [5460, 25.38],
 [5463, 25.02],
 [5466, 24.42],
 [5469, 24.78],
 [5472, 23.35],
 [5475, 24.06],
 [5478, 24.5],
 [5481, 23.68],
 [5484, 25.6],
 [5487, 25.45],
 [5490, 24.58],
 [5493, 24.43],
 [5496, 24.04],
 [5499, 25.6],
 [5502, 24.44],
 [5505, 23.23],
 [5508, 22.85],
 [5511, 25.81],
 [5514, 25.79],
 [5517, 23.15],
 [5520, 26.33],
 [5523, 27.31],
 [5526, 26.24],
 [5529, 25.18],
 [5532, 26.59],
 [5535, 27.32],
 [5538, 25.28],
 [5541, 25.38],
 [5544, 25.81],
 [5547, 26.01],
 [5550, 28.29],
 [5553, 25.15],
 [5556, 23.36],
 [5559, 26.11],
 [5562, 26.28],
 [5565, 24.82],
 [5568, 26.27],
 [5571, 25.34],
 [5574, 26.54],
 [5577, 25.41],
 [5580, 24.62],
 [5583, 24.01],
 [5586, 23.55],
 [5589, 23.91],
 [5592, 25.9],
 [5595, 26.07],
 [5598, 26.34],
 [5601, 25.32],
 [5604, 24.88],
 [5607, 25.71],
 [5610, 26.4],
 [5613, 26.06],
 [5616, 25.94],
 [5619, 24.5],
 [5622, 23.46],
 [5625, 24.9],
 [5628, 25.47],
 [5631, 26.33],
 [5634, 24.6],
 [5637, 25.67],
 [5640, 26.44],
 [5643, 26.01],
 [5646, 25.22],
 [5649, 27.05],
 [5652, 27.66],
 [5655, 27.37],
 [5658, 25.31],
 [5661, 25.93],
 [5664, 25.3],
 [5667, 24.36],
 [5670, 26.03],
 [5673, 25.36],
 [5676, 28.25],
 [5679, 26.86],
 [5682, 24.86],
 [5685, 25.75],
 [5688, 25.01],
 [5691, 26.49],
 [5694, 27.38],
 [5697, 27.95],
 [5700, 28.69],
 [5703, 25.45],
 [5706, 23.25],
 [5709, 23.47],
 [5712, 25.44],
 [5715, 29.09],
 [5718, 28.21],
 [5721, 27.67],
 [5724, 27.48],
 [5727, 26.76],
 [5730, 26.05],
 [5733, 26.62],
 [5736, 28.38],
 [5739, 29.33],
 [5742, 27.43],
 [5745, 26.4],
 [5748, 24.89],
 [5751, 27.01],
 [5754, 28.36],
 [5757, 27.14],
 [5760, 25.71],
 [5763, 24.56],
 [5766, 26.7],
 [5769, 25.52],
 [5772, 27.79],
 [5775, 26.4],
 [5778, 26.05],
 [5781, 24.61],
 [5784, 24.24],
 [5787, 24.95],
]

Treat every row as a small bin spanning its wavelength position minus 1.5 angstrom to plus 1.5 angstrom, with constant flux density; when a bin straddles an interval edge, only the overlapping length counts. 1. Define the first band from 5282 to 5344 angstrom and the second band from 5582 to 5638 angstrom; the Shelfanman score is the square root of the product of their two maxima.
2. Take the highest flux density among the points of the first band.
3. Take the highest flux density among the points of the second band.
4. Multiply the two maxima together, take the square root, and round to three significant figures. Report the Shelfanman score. 27.3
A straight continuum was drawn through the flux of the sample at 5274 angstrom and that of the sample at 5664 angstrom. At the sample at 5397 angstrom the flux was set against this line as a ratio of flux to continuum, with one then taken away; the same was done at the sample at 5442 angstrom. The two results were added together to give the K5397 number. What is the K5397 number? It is 0.17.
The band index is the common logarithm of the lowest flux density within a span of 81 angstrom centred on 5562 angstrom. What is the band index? 1.368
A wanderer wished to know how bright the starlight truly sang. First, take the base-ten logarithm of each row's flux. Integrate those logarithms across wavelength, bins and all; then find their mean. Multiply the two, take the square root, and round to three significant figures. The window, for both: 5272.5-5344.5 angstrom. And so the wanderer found 11.8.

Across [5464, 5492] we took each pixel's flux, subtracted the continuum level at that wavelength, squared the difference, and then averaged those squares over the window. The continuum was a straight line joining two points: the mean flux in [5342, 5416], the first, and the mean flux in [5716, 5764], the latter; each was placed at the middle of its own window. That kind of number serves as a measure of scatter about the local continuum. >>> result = 1.5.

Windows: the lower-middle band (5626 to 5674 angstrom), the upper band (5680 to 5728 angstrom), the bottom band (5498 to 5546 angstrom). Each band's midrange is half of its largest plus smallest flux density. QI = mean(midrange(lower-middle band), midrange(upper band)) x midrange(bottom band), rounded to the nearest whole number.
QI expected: 654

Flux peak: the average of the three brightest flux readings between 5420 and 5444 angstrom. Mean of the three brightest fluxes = 26.3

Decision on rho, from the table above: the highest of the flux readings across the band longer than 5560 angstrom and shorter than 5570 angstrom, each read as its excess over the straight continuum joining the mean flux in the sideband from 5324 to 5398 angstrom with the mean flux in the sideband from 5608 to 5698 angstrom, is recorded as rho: 0.69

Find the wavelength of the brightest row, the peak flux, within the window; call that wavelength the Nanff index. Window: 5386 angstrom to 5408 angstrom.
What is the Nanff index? 5397 angstrom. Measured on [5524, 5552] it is 5550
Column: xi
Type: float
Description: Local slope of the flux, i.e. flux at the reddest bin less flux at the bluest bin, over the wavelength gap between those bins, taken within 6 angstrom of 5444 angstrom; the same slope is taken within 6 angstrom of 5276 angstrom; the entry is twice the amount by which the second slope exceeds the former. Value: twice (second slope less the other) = 1.1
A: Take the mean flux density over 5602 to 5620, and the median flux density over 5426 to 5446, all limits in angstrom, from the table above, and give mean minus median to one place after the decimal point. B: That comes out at 0.1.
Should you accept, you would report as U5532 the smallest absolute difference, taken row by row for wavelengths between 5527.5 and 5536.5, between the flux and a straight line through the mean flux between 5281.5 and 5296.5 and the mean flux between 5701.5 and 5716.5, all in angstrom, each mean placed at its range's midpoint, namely 0.70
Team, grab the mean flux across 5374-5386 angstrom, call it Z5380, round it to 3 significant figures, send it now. 24.3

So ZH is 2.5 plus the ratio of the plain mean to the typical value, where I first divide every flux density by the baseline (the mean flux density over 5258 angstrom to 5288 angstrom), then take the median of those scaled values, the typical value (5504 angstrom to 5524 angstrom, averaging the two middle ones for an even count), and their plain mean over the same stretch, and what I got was 3.47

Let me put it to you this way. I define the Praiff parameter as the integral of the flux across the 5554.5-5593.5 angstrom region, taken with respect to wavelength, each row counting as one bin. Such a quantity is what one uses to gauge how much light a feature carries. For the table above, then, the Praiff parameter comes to 978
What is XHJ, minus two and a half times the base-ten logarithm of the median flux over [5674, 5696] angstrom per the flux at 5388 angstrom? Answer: -0.08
